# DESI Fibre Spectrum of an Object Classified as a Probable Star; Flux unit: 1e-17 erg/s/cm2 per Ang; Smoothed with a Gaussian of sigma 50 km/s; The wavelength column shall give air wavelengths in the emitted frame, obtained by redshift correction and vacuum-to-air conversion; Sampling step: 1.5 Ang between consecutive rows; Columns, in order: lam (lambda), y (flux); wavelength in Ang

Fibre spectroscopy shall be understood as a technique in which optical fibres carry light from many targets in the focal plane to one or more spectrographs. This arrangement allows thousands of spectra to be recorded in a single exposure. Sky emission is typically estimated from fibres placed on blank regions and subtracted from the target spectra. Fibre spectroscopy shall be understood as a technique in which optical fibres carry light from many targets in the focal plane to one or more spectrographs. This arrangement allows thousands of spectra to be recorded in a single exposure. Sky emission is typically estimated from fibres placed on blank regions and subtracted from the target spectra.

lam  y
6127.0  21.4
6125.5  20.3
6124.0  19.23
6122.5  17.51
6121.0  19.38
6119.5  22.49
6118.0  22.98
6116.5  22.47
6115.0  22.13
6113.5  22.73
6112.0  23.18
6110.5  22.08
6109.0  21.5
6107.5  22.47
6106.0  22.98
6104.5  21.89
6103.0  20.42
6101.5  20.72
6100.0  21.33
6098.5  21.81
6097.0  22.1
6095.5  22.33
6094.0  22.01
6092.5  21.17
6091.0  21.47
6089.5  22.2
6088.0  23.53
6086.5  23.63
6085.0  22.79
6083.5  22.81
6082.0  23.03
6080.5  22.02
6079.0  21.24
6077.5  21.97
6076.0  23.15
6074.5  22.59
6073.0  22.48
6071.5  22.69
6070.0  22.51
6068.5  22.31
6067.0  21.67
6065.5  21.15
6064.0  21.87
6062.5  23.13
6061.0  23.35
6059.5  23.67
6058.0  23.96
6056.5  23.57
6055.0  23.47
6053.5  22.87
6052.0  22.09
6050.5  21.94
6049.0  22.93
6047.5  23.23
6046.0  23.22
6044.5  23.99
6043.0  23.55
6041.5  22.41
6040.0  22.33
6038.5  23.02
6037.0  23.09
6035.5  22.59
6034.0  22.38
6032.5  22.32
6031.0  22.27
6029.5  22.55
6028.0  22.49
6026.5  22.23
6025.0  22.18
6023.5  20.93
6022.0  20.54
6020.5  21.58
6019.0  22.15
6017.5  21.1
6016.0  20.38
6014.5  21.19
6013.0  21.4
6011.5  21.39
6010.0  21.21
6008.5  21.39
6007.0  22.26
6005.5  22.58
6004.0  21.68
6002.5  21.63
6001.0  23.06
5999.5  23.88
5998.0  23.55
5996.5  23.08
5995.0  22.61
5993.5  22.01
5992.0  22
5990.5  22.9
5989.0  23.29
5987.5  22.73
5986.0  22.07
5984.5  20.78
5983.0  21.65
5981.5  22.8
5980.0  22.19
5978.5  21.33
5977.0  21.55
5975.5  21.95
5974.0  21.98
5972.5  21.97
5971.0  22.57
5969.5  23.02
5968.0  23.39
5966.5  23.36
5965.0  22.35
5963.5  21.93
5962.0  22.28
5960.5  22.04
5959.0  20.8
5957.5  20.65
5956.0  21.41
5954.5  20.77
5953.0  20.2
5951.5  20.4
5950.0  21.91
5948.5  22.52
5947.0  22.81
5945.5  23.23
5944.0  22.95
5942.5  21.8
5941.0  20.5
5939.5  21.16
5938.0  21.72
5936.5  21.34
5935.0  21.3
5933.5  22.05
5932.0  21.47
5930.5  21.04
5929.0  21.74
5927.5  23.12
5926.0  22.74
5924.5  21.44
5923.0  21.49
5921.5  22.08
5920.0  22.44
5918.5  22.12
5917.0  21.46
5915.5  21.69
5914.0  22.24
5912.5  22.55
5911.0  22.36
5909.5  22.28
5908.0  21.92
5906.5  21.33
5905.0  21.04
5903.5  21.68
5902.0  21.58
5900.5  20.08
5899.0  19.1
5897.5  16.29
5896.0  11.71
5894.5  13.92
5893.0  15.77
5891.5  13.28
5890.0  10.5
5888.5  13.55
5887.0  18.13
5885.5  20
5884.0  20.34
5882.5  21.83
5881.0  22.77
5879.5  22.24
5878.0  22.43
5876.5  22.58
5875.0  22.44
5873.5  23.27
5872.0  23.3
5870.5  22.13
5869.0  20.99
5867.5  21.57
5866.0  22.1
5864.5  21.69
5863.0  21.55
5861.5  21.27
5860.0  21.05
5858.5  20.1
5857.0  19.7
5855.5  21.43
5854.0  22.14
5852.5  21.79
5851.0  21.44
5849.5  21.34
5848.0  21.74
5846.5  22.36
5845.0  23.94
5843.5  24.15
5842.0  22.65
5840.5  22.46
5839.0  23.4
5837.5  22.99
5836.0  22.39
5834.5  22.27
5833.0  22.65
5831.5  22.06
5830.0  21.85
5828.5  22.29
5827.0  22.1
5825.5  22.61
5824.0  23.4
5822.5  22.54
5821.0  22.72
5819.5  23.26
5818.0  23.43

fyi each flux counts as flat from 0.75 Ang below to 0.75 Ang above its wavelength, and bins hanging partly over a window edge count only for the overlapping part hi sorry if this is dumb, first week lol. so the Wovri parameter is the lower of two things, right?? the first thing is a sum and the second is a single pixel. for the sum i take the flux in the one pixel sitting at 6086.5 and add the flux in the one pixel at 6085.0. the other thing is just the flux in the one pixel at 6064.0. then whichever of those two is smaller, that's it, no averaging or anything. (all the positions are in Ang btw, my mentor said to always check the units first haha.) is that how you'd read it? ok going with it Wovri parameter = 21.9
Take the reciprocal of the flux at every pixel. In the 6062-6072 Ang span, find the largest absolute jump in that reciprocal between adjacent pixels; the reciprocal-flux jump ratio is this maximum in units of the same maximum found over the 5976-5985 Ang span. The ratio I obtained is 1.1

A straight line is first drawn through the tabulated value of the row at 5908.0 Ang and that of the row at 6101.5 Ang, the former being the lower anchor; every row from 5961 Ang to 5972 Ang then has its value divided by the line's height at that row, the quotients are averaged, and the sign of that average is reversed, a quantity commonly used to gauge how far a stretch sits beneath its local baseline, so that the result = -1.05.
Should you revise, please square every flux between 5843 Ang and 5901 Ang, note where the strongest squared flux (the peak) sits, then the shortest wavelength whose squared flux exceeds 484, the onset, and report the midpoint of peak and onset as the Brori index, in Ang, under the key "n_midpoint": 5843.5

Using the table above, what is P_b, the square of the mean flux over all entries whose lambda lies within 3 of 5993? 501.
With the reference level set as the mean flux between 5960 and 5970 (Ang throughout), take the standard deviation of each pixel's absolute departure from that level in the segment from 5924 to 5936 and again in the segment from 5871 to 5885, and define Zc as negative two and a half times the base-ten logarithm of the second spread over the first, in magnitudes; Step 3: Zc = -0.4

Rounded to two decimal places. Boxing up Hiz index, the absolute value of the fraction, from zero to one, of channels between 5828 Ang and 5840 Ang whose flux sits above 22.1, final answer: 0.75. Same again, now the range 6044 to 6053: 0.67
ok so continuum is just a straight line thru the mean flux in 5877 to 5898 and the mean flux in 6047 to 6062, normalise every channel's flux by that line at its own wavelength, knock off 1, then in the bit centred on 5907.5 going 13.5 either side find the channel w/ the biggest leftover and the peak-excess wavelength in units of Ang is 5912.5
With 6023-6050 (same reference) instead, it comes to 6044.5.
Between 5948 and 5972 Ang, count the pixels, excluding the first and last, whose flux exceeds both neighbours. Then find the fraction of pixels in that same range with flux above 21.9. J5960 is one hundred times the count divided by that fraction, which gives 480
